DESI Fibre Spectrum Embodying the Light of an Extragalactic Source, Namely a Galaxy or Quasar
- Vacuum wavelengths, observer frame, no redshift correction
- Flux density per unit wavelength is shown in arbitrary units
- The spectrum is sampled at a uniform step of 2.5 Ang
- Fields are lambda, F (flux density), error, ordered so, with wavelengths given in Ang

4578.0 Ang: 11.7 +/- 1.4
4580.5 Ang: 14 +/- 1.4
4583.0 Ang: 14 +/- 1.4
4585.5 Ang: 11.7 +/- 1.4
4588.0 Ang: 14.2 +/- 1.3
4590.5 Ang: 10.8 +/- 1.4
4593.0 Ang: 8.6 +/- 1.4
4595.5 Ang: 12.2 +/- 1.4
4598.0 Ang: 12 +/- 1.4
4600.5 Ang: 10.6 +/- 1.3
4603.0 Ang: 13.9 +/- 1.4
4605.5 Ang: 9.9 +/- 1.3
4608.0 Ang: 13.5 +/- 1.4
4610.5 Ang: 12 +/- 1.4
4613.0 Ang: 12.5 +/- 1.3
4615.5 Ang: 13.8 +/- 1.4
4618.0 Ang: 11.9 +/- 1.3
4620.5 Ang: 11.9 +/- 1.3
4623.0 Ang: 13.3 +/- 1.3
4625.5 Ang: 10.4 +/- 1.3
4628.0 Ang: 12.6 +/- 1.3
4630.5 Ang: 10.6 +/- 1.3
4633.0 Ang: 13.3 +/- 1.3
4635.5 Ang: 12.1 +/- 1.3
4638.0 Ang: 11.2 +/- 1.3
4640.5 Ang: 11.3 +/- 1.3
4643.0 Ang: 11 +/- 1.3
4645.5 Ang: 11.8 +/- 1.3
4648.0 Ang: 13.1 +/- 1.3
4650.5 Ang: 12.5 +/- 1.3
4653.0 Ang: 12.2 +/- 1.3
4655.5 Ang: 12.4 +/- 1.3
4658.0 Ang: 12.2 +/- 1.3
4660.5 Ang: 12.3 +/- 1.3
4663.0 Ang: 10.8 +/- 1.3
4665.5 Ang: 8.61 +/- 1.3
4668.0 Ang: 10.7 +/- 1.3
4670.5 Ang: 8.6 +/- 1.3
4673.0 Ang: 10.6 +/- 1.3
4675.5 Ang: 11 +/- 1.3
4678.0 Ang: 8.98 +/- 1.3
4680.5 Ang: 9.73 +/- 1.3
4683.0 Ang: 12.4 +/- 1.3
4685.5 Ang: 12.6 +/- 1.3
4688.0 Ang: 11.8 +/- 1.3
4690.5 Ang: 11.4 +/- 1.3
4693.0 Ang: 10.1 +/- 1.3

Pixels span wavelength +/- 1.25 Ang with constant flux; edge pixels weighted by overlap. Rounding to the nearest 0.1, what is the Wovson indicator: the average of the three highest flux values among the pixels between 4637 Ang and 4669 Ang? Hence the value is 12.7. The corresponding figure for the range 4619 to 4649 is 13.2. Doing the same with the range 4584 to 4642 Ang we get 14.0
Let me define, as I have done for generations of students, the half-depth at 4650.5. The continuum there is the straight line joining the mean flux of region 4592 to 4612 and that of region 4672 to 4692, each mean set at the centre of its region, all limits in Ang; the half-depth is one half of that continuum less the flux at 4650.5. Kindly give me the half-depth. -0.6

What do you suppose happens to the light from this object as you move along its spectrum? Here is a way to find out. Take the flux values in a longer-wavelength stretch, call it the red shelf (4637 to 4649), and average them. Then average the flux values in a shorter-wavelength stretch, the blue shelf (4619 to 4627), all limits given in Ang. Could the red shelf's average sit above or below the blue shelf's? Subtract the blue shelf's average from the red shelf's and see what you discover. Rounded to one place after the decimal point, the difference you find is -0.2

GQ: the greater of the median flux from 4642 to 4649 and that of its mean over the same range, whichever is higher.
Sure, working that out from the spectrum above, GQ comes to 12.0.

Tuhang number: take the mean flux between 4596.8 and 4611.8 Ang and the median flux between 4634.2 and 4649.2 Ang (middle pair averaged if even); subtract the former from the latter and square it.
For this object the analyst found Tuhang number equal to 0.19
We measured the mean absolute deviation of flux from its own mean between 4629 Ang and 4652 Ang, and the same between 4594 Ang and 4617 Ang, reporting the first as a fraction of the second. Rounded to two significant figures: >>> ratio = 0.75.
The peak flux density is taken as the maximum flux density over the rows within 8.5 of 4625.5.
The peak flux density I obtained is 13.3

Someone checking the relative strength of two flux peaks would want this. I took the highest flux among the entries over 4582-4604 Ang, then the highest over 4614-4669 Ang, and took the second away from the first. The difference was 0.40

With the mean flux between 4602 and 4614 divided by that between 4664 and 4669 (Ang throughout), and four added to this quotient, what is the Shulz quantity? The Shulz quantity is 5.28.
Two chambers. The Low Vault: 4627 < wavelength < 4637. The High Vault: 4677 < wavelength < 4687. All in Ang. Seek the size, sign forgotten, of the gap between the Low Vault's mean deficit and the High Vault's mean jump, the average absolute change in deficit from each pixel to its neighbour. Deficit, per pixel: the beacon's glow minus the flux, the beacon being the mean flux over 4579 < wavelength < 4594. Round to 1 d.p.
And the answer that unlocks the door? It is 1.1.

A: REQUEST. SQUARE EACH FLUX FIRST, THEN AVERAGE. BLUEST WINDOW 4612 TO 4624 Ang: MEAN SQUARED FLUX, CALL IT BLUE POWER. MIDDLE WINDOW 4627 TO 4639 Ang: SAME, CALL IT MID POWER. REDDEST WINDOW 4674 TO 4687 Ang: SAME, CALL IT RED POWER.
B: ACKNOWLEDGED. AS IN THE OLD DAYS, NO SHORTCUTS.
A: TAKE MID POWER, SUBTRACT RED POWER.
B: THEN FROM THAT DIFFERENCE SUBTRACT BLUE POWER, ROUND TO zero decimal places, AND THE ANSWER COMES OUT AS -139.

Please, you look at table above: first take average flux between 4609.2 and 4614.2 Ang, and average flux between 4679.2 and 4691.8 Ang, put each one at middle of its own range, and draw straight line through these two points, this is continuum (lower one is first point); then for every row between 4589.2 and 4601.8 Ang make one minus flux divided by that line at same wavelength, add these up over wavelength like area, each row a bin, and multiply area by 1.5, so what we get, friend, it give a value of 2.4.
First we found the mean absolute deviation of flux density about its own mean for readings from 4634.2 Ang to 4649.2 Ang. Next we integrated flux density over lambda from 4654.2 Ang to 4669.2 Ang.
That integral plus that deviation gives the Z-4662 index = 168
